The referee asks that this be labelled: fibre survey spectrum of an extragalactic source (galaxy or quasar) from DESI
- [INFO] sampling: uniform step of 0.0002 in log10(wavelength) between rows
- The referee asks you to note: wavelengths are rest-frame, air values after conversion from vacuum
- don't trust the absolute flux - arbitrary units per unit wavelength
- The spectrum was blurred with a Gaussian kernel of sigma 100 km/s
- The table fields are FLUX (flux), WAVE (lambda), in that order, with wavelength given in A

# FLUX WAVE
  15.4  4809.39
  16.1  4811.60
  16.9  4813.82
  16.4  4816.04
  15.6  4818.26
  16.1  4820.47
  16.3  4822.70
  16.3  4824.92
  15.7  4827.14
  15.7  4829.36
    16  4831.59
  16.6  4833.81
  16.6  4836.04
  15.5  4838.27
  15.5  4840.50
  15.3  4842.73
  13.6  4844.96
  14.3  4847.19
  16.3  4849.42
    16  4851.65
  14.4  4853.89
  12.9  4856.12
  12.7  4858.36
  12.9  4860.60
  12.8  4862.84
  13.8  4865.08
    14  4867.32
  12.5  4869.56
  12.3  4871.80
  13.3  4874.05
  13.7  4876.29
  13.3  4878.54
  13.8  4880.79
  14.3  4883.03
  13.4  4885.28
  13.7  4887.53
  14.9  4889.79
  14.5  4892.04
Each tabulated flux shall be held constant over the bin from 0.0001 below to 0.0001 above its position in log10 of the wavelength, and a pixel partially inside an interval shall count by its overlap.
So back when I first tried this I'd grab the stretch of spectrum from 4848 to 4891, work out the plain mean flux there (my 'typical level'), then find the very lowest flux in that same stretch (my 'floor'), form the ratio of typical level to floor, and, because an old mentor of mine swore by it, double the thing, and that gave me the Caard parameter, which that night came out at 2.23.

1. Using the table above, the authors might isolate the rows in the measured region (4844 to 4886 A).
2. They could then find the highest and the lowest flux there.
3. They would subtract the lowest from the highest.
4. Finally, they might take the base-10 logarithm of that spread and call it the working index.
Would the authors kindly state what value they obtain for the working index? 0.60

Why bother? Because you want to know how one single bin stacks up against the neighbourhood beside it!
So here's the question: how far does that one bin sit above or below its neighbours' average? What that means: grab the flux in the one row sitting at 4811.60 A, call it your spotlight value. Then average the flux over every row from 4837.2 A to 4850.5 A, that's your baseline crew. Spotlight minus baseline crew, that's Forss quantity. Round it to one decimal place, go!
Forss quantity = 1.0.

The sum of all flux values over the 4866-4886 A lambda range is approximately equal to 121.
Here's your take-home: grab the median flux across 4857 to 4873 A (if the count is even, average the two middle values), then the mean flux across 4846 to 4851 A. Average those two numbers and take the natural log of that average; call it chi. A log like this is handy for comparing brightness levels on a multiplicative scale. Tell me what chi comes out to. 2.64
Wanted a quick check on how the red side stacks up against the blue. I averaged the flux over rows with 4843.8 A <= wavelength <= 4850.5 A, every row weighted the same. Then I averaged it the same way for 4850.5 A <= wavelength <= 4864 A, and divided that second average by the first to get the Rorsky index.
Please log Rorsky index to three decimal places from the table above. 0.924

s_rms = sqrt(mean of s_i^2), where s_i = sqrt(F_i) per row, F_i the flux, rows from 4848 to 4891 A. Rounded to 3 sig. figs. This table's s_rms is 3.71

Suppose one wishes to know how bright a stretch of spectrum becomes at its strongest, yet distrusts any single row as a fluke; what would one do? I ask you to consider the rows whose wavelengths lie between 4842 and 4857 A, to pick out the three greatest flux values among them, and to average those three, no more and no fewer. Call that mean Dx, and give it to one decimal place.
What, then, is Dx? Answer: 15.9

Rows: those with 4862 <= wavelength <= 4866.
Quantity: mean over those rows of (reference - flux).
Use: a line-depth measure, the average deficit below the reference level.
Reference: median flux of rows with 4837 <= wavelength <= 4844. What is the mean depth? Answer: 2.2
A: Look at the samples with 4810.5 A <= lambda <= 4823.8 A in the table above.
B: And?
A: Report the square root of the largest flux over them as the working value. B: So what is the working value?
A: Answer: 4.11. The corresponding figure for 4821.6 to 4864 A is 4.07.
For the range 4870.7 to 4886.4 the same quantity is 3.78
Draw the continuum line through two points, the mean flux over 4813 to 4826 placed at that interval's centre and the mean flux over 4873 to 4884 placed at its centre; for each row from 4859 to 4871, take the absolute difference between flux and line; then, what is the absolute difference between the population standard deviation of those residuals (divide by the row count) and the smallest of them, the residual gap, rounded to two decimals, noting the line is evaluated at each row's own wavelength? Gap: 0.45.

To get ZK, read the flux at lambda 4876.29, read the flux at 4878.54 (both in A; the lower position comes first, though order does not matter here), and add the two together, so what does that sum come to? 27.0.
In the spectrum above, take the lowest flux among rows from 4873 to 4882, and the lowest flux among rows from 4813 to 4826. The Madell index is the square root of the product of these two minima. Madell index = 14.4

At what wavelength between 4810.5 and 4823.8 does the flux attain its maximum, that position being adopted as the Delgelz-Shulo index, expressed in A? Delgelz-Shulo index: 4813.82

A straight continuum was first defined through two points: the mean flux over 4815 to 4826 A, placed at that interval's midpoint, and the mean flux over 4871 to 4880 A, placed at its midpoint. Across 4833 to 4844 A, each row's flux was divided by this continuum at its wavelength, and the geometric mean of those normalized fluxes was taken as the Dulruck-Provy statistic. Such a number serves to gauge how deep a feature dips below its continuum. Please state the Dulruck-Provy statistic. 1.05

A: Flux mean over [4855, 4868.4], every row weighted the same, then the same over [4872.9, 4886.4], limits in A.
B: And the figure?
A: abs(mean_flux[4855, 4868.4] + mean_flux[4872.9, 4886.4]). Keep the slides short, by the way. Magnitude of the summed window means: 26.8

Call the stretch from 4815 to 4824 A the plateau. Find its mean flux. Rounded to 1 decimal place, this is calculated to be 16.1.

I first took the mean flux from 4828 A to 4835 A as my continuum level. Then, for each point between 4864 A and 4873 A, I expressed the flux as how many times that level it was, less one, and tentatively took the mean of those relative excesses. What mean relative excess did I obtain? -0.183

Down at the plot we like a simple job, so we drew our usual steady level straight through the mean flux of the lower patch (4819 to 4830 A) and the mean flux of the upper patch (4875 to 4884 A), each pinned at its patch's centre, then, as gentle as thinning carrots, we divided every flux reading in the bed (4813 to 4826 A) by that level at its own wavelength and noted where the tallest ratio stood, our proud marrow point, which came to 4813.82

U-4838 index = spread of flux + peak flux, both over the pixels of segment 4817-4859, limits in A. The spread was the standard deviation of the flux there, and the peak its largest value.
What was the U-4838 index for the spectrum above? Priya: 17.8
